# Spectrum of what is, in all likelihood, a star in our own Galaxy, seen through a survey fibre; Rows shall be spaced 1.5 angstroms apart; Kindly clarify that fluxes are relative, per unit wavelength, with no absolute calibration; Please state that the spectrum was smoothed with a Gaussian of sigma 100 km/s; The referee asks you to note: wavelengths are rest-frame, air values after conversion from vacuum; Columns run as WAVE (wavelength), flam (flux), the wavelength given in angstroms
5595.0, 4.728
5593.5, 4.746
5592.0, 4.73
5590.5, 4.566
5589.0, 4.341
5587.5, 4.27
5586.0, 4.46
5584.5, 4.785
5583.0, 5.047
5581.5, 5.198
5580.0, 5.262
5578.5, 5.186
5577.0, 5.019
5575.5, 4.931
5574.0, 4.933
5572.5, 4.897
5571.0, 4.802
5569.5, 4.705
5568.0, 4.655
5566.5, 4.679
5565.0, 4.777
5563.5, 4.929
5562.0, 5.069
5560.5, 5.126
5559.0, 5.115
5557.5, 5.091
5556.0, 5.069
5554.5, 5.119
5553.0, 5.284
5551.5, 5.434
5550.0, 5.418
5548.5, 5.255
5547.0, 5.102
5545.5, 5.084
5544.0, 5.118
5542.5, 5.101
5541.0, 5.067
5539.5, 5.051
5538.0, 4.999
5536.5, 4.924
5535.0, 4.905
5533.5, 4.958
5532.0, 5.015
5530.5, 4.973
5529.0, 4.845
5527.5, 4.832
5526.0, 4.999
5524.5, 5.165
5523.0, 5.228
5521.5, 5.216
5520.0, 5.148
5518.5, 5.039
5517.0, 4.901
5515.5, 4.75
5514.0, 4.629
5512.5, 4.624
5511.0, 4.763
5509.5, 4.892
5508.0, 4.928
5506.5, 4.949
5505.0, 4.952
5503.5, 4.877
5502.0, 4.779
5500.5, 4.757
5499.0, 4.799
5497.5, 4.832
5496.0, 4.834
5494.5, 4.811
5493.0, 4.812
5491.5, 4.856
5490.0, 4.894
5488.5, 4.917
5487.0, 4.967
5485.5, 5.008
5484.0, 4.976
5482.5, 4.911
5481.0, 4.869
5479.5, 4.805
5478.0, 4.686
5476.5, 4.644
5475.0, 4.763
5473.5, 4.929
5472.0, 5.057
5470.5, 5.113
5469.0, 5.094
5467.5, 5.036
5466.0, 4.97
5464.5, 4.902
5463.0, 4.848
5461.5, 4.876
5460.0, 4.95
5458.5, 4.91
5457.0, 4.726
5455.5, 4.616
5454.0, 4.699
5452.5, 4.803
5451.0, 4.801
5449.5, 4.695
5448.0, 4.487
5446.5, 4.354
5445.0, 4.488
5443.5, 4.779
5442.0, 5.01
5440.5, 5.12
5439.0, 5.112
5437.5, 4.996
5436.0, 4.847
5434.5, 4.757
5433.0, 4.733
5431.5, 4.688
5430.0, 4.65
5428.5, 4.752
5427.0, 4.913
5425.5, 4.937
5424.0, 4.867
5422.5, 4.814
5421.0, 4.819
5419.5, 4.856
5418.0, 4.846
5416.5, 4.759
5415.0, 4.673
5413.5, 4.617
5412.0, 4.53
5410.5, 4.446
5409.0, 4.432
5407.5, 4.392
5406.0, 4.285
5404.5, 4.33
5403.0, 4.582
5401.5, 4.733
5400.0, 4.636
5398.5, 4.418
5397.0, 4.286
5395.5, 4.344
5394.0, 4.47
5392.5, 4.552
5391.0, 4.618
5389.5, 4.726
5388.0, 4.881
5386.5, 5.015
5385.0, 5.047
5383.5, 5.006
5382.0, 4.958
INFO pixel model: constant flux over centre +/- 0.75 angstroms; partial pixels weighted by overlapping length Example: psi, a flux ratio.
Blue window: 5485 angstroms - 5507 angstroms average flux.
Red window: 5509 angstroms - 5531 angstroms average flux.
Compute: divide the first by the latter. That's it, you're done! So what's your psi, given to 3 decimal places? 0.987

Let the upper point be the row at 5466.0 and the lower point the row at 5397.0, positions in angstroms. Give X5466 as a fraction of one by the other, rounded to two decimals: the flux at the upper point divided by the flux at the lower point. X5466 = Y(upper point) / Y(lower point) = 1.16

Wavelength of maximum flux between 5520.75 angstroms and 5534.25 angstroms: 5523.0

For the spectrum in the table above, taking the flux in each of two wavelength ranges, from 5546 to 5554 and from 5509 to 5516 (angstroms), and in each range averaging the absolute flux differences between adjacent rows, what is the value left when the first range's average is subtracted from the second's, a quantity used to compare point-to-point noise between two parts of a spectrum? -0.02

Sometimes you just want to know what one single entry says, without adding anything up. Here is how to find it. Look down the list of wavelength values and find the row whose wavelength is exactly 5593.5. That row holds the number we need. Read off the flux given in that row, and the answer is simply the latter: 4.746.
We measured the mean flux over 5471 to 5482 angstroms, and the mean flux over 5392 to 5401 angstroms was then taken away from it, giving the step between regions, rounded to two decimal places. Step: 0.37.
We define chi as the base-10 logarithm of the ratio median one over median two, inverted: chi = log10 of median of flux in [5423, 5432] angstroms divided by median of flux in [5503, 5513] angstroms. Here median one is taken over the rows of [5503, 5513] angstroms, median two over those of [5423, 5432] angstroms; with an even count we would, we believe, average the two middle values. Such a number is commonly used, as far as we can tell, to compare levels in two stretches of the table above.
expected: -0.01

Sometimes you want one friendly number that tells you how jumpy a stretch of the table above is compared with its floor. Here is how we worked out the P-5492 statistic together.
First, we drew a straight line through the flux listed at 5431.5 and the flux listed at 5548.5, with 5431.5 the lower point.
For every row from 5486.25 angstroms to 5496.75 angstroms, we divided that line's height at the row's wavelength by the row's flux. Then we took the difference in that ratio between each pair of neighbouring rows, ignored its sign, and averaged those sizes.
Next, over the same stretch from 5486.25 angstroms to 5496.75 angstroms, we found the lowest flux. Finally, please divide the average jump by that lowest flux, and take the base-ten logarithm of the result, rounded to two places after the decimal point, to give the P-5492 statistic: -2.82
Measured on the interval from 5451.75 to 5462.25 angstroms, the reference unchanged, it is -2.34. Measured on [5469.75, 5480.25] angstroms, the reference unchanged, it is -2.31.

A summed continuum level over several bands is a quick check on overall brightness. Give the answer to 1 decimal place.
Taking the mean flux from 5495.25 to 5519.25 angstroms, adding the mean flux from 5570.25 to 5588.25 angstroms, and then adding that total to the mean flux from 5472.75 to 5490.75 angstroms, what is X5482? 14.6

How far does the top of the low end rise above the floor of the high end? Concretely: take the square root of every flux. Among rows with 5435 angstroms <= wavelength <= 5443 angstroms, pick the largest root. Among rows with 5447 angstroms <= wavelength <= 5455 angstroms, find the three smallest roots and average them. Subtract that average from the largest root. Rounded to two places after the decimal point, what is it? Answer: 0.11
